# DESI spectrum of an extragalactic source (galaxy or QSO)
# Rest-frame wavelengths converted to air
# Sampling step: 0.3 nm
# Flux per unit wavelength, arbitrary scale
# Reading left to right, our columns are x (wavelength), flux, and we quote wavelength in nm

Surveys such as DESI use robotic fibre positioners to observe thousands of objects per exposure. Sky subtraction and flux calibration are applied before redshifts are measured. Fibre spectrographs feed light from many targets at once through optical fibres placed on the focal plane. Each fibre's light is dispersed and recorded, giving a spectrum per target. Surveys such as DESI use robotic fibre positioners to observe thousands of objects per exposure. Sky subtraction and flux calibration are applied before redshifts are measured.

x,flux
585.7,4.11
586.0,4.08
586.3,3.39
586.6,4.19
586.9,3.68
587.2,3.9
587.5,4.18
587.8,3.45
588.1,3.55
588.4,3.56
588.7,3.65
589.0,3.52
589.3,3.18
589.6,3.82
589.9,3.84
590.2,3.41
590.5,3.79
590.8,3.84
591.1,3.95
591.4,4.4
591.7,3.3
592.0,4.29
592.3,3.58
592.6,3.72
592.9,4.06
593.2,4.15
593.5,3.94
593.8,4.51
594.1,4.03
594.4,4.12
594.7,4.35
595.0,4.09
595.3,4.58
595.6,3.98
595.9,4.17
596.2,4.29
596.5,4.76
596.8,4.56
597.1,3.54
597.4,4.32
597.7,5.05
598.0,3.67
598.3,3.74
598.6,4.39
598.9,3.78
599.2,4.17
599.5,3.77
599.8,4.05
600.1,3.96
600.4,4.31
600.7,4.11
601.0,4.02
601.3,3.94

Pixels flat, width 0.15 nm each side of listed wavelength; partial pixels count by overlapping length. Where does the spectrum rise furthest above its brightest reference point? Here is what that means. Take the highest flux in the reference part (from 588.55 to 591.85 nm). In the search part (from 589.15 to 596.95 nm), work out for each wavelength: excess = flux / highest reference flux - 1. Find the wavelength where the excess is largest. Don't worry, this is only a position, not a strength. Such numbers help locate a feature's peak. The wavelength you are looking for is 596.5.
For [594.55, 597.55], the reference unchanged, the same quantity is 596.5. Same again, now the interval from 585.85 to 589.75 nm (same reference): 586.6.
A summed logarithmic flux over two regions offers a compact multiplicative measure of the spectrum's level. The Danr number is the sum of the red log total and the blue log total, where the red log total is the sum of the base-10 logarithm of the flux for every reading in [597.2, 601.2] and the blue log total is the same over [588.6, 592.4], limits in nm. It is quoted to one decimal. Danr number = 15.4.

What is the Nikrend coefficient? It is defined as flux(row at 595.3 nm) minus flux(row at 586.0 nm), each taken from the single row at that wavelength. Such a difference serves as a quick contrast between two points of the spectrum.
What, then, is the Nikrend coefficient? 0.50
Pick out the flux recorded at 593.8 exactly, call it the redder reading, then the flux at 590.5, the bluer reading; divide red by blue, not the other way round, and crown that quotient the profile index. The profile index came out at 1.19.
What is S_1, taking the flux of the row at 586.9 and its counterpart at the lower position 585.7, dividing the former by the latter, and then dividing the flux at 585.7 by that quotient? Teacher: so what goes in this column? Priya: 4.6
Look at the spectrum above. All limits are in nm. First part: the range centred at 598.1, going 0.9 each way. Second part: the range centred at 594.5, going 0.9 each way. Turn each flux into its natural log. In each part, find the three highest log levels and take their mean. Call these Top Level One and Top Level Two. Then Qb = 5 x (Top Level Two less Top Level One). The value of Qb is -0.11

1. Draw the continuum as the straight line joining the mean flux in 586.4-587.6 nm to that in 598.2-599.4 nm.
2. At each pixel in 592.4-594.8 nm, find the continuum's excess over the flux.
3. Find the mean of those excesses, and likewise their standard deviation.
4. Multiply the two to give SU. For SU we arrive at -0.02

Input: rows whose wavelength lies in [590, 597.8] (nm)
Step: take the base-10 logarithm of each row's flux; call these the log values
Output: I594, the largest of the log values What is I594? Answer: 0.703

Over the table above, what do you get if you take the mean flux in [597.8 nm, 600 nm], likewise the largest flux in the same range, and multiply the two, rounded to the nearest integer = 17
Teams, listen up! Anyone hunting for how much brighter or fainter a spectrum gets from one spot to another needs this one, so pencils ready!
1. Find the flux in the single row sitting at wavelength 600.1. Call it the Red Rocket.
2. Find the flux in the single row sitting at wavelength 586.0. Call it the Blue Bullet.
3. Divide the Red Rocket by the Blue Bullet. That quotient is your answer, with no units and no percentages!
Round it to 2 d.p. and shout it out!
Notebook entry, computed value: 0.97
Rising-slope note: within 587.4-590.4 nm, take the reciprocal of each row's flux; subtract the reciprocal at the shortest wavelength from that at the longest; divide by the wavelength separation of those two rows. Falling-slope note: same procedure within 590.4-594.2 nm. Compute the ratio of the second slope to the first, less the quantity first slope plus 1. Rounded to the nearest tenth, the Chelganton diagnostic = -1.2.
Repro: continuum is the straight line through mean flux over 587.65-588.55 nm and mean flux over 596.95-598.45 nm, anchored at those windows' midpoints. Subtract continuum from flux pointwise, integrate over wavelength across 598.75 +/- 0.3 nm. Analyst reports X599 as -0.02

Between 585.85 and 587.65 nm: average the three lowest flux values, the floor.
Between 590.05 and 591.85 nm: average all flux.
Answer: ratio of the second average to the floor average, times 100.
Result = 103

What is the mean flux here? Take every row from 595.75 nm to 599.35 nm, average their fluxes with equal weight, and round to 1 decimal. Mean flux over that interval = 4.2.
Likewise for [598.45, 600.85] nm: 4.1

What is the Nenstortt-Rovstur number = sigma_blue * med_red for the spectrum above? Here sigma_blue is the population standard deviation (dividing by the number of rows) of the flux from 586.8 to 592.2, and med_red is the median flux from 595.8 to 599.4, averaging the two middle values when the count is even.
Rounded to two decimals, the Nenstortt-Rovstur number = 1.36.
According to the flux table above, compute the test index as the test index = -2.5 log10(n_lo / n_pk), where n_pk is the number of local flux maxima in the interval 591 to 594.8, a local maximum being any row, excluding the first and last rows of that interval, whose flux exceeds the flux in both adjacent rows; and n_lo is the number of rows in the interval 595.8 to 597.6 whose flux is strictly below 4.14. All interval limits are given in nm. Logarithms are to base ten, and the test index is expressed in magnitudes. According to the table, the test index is 1.5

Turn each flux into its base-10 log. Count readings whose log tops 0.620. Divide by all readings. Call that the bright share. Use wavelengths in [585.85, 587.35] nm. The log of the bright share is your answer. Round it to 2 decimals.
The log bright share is -0.70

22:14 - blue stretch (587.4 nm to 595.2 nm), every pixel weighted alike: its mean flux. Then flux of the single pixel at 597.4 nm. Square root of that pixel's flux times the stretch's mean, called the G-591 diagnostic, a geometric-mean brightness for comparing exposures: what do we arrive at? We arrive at 4.08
